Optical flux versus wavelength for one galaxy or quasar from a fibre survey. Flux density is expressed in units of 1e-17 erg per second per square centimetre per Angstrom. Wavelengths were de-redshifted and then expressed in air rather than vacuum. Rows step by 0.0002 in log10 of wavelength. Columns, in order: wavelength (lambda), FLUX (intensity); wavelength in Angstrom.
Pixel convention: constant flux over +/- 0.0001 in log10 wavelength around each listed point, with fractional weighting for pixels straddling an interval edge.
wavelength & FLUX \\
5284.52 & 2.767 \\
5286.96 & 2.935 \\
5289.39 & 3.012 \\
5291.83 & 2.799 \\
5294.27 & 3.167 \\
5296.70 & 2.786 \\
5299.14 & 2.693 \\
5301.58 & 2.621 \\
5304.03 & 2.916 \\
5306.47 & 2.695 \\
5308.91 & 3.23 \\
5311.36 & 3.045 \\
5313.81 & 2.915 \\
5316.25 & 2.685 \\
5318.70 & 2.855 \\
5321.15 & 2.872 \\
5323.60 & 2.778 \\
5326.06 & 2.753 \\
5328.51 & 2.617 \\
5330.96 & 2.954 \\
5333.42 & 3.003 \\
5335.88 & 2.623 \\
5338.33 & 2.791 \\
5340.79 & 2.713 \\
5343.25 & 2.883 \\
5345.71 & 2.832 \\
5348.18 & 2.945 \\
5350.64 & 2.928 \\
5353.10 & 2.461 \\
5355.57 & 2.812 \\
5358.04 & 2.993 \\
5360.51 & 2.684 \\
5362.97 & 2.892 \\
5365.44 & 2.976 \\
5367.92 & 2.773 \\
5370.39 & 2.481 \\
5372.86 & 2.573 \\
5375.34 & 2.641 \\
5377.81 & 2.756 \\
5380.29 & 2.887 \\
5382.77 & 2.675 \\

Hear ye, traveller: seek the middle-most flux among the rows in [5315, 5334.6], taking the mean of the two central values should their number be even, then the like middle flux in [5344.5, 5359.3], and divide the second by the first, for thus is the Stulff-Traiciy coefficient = 1.02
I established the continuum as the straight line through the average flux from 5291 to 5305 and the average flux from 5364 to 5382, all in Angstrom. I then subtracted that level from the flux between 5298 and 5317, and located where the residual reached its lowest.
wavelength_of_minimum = 5301.58 Angstrom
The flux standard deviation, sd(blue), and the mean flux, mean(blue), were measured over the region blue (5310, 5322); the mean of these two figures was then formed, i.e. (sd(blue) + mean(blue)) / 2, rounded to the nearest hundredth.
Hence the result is 1.50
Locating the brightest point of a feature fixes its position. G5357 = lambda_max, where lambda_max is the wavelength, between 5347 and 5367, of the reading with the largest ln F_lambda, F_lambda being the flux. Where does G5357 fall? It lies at 5358.04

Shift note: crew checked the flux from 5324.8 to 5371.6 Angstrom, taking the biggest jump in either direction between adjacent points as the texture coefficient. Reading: 0.47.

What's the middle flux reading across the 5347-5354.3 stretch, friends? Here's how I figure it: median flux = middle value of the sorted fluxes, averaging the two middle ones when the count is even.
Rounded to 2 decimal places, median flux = 2.93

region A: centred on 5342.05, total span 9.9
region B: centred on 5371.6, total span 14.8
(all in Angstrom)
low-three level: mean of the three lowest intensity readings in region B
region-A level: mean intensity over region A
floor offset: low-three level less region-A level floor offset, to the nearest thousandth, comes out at -0.240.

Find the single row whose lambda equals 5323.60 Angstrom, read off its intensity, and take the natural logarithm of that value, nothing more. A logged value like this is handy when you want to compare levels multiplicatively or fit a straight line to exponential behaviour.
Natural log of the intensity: 1.02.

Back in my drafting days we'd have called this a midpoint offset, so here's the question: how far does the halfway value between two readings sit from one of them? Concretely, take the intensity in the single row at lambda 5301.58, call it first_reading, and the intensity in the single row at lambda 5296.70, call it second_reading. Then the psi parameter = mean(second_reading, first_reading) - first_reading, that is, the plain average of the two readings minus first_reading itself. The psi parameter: 0.08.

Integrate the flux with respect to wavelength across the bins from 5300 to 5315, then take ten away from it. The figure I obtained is 33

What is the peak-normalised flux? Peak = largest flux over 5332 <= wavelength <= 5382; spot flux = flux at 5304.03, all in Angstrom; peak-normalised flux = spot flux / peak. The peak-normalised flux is 0.97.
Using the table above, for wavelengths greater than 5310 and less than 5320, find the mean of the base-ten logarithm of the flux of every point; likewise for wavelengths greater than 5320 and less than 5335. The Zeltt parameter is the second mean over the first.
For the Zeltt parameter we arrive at 0.98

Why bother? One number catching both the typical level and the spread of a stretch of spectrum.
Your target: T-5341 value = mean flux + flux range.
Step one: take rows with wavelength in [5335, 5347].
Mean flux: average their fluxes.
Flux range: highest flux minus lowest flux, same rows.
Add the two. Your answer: 3.03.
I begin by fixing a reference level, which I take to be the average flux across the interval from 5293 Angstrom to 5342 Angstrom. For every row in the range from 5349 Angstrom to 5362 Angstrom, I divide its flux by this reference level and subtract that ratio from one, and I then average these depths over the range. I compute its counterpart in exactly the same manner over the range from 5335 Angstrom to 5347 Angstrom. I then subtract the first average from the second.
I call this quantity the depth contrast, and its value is 0.003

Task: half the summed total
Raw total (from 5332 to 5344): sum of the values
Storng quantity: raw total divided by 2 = 7.01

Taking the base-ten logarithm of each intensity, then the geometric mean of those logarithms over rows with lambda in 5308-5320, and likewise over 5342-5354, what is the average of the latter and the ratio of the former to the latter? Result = 0.747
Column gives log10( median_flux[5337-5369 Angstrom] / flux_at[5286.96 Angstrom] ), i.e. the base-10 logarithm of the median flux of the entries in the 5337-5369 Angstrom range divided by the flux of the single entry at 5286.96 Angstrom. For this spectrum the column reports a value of -0.02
